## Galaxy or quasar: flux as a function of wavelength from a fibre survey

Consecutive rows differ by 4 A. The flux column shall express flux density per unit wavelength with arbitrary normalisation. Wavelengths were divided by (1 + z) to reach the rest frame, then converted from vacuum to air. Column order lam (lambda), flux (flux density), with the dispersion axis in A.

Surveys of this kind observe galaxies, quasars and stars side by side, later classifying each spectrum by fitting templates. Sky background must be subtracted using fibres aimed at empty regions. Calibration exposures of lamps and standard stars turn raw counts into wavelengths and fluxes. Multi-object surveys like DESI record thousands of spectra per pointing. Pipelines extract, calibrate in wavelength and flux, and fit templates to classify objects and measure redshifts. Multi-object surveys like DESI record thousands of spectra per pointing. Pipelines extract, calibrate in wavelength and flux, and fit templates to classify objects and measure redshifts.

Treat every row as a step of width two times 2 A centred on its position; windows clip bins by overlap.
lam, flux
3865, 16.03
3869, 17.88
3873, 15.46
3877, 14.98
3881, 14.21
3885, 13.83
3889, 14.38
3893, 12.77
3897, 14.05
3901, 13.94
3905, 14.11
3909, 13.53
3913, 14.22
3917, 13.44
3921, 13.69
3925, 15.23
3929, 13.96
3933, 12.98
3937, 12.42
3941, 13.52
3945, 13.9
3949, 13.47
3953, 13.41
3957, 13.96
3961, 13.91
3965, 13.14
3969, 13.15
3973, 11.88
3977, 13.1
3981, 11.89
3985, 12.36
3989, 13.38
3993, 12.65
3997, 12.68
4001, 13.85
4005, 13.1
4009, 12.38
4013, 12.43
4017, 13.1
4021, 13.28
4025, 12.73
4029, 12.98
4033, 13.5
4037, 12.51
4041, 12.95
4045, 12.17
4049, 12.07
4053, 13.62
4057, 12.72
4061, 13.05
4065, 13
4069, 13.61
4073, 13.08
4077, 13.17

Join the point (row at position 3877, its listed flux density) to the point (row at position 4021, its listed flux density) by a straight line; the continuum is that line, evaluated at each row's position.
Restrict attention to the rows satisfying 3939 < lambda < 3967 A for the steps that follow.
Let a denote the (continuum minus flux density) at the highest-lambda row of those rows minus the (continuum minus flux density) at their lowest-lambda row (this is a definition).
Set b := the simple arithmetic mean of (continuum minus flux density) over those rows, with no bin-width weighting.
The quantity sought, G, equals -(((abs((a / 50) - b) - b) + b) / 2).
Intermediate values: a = 0.1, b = 0.5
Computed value -0.2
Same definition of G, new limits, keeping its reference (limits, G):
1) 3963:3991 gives -0.6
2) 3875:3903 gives -0.4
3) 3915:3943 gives -0.4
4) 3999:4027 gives -0.2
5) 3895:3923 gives -0.4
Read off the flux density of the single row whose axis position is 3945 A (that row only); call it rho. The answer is 13.9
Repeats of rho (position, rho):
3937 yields 12.42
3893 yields 12.77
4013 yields 12.43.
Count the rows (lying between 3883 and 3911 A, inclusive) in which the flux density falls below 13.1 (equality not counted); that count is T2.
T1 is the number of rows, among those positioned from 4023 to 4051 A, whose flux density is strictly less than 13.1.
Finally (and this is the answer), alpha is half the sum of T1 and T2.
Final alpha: 3.5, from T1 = 6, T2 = 1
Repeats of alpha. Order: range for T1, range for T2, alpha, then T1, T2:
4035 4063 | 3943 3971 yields 3.0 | 6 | 0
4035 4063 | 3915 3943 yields 4.0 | 6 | 2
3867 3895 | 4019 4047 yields 3.0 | 1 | 5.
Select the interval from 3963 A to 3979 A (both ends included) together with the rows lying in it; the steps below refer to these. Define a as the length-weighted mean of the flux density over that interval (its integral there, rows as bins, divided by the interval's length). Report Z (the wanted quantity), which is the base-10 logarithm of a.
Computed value 1.11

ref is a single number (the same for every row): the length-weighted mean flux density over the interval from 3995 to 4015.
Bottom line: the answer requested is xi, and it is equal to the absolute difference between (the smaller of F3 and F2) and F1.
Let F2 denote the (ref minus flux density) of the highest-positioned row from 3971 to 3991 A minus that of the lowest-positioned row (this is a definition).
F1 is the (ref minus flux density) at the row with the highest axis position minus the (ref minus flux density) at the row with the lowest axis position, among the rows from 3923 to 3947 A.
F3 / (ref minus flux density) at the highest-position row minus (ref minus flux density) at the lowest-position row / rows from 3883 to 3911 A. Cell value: 2.8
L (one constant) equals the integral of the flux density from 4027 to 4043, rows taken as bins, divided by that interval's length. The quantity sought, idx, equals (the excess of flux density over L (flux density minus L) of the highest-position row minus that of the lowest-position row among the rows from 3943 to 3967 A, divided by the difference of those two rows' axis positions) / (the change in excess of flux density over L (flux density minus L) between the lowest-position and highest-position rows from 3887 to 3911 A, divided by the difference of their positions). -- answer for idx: 0.9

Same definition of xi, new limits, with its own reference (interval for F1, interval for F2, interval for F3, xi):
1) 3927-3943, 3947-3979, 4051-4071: 0.4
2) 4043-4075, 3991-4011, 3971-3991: 0.6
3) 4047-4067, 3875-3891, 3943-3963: 0.9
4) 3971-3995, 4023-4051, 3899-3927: 0.5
